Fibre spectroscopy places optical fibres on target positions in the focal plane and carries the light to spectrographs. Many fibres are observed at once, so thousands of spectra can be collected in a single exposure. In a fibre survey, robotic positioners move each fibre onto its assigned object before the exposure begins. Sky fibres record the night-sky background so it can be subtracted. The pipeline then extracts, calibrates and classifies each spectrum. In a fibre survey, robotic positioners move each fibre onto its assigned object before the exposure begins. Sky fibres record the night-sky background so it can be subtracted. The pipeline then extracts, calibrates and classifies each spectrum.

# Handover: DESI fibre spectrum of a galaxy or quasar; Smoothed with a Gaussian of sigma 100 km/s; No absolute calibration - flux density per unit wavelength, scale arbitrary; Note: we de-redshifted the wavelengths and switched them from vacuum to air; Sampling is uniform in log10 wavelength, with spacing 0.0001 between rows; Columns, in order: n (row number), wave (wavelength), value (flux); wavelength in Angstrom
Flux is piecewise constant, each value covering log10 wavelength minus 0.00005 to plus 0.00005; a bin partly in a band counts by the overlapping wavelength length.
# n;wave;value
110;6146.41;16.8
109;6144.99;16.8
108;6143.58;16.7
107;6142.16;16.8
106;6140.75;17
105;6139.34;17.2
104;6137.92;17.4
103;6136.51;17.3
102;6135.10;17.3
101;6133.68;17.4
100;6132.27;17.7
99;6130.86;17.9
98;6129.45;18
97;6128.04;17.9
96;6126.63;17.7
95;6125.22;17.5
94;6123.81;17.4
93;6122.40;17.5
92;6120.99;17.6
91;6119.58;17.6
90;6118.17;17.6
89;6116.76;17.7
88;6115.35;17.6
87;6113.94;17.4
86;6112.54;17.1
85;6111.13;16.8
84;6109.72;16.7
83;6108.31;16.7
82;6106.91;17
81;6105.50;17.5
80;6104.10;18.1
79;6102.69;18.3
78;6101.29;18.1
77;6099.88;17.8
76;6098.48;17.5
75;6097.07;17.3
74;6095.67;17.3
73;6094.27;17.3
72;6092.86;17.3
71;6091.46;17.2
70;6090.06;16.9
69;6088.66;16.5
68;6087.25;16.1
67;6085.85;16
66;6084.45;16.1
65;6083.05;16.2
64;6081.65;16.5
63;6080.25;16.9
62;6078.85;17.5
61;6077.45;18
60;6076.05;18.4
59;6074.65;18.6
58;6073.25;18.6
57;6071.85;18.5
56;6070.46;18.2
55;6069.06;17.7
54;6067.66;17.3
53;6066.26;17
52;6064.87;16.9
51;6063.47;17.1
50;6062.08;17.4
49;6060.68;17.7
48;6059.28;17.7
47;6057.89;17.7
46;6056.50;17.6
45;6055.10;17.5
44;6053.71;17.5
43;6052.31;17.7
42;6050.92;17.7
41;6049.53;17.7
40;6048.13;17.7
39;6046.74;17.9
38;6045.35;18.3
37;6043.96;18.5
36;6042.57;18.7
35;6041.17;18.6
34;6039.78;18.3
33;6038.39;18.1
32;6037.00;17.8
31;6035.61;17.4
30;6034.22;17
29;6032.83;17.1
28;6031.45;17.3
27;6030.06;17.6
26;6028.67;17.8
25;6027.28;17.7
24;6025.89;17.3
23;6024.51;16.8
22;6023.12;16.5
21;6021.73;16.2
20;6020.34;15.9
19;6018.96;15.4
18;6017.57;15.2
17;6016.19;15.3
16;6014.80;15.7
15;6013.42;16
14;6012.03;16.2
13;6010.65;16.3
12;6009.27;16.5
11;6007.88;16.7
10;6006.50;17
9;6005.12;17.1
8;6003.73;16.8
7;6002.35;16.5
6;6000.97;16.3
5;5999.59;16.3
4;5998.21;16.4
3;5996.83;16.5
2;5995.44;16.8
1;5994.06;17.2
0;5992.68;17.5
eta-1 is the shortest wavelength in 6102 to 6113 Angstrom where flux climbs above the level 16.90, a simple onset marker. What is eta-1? 6102.69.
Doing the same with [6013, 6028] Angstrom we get 6025.89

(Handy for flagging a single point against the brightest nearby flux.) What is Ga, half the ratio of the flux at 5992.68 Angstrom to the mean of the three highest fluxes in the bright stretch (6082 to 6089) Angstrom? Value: 0.538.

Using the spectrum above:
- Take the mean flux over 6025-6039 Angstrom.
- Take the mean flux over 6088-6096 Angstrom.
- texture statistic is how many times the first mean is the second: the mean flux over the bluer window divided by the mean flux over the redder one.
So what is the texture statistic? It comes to 1.02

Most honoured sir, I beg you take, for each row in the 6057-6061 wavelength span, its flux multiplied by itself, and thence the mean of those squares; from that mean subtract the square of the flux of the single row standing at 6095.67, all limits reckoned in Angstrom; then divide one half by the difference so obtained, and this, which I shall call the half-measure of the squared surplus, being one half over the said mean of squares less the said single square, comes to 0.04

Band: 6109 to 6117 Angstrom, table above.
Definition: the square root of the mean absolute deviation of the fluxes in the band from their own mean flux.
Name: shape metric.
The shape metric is 0.592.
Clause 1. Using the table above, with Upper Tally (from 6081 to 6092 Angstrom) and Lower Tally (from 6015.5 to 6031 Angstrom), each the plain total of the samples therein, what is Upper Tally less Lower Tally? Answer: -50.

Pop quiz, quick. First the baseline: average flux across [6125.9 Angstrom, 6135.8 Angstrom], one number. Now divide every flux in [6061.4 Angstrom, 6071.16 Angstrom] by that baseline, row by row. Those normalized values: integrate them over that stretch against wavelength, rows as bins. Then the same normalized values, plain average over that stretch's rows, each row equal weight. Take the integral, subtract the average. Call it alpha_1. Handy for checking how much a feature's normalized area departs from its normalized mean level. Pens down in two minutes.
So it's 8.6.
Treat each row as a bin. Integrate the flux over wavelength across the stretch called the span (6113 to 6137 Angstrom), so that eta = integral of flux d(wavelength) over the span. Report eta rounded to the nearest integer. 422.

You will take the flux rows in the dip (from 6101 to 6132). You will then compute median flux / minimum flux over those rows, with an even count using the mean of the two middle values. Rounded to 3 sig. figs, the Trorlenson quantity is 1.05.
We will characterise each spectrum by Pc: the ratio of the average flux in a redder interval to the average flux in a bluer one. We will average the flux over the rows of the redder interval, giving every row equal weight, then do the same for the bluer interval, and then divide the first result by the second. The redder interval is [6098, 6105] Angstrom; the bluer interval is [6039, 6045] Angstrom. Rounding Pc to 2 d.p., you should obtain 0.97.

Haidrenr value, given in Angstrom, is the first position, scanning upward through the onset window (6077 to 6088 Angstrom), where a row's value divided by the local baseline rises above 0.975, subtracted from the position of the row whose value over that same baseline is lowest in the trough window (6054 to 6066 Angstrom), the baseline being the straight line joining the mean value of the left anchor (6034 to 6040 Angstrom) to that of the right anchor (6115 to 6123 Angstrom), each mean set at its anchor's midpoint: -12.6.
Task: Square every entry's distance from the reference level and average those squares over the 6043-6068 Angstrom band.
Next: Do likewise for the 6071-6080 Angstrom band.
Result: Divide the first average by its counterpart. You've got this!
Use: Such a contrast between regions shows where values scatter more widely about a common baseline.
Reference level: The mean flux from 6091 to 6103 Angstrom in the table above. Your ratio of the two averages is 0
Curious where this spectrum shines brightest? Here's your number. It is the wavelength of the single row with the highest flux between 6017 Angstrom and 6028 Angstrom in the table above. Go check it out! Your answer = 6027.28 Angstrom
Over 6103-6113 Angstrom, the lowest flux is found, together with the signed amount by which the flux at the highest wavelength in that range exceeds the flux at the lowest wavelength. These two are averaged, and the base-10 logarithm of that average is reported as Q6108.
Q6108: 0.895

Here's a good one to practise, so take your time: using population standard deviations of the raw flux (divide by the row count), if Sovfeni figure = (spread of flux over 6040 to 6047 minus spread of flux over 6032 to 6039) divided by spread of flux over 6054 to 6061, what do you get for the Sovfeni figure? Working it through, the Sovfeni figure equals -1.7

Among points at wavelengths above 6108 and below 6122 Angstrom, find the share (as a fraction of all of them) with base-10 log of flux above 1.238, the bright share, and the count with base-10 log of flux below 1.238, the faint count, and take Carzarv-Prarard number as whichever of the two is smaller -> 0.60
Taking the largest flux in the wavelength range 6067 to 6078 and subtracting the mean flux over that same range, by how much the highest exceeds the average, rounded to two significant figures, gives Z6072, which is 0.44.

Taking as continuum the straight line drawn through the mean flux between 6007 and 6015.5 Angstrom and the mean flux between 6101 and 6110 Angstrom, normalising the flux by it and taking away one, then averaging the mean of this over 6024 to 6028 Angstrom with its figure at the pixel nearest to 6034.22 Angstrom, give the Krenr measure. 0.04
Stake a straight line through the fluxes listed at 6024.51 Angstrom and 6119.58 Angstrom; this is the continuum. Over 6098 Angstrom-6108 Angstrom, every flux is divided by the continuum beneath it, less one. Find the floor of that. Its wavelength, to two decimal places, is 6106.91 Angstrom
